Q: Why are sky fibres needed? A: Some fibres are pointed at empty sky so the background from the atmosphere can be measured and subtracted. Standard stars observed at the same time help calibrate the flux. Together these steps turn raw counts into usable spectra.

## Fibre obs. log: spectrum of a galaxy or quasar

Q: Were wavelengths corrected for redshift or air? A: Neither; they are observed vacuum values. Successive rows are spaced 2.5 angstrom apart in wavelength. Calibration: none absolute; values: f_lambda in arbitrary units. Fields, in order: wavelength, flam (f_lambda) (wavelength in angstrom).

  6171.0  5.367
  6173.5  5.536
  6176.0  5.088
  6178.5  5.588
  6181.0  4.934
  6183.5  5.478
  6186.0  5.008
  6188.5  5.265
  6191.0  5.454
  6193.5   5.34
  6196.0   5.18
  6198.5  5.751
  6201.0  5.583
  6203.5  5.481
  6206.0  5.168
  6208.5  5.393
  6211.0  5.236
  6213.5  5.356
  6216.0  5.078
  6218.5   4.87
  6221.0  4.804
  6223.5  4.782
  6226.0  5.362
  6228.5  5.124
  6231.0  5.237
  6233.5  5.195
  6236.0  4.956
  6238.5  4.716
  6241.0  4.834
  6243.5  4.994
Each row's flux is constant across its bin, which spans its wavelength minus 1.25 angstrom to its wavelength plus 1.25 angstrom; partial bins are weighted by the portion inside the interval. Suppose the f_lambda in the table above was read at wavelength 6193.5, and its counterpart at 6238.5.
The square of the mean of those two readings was 25.3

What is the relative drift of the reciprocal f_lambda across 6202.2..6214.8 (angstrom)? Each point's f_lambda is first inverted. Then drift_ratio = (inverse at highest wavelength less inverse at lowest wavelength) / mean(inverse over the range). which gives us 0.02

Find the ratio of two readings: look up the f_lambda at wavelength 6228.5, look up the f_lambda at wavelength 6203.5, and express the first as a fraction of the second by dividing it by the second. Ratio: 0.93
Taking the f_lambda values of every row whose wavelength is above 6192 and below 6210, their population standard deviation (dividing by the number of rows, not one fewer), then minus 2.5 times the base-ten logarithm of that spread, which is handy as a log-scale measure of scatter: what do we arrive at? 1.77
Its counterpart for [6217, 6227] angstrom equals 1.56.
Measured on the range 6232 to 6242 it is 1.88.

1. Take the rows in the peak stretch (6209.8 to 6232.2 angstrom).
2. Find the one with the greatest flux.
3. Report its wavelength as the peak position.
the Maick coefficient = 6226.0 angstrom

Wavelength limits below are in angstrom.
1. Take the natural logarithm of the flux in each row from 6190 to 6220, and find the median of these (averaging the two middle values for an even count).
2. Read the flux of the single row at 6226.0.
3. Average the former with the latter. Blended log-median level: 3.52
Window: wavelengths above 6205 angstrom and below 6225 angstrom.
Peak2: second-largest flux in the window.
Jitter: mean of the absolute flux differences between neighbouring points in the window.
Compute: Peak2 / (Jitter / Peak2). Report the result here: 187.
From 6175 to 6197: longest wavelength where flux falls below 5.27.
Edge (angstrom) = 6196.0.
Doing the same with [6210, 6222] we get 6221.0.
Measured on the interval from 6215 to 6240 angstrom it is 6238.5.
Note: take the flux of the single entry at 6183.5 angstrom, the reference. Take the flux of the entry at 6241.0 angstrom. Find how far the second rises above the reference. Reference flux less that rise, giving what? 6.1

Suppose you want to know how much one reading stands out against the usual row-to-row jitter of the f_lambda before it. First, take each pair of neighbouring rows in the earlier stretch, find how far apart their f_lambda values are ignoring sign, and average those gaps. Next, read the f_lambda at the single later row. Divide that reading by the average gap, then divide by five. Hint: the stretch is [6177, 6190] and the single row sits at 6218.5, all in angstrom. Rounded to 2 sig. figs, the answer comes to 2.0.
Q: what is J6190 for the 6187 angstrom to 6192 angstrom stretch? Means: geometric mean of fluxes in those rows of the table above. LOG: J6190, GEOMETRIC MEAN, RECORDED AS 5.36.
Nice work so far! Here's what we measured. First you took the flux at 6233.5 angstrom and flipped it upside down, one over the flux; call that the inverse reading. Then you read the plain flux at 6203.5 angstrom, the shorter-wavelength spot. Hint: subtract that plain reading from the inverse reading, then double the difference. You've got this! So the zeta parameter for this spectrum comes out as -10.6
